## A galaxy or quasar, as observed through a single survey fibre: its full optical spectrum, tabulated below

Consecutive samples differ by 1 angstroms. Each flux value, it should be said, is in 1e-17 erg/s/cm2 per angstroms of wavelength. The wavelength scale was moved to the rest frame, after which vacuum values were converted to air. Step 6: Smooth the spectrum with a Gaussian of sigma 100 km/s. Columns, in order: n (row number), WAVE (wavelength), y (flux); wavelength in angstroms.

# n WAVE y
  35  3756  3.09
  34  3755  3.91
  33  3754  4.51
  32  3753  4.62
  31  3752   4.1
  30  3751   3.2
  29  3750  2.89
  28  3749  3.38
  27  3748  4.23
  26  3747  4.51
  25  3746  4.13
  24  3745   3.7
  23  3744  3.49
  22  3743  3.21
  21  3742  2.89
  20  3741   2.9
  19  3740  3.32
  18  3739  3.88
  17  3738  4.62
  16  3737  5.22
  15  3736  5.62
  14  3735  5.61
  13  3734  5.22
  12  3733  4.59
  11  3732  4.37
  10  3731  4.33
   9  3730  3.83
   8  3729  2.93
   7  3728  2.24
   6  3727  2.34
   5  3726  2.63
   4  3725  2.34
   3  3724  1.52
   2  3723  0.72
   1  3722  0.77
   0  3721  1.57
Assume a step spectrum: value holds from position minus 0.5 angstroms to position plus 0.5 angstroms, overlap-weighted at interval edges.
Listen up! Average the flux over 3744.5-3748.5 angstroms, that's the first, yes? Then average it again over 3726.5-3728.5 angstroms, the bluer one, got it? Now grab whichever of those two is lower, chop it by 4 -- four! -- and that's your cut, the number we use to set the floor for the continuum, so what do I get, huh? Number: 0.57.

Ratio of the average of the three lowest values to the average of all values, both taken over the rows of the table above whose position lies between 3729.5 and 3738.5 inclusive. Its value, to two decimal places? 0.87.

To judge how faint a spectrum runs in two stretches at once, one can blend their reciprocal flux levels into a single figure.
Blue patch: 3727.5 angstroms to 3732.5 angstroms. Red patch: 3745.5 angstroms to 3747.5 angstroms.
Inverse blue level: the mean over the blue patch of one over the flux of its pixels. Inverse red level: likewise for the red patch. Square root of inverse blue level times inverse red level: 0.265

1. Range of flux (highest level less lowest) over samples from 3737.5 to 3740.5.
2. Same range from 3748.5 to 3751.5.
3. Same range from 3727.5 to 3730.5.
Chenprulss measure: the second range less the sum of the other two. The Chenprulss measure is -2.4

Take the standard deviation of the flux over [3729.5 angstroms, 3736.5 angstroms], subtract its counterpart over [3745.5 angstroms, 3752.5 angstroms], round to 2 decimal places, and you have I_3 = 0.08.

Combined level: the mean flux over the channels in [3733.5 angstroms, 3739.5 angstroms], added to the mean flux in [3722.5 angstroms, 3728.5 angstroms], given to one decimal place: 7.0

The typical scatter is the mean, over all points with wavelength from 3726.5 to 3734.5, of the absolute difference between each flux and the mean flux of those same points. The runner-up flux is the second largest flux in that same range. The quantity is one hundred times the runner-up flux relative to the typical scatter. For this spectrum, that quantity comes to 498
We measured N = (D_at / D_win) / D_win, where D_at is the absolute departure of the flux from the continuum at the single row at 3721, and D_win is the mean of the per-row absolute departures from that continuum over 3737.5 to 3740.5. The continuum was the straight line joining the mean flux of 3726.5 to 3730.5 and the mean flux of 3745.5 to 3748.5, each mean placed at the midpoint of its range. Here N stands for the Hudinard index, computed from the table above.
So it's 2.2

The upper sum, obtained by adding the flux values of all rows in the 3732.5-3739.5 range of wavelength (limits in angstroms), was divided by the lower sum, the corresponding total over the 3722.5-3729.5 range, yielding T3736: 2.4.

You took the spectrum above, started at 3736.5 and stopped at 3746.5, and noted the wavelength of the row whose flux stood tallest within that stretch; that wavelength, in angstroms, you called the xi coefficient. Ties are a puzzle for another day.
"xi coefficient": 3737 angstroms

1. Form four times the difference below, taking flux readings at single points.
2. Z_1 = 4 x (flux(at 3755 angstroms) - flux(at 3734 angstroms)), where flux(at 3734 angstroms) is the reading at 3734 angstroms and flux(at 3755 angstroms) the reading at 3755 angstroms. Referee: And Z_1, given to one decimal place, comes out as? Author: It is -5.2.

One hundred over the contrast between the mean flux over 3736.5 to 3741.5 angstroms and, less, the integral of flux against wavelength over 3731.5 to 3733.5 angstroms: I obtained -20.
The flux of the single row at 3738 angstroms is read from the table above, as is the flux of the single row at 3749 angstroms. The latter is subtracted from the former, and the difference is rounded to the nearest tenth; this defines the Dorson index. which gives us 1.2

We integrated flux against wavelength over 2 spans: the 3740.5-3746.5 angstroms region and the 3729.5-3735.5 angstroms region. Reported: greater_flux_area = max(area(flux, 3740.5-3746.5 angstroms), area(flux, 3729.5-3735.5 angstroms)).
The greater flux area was 28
